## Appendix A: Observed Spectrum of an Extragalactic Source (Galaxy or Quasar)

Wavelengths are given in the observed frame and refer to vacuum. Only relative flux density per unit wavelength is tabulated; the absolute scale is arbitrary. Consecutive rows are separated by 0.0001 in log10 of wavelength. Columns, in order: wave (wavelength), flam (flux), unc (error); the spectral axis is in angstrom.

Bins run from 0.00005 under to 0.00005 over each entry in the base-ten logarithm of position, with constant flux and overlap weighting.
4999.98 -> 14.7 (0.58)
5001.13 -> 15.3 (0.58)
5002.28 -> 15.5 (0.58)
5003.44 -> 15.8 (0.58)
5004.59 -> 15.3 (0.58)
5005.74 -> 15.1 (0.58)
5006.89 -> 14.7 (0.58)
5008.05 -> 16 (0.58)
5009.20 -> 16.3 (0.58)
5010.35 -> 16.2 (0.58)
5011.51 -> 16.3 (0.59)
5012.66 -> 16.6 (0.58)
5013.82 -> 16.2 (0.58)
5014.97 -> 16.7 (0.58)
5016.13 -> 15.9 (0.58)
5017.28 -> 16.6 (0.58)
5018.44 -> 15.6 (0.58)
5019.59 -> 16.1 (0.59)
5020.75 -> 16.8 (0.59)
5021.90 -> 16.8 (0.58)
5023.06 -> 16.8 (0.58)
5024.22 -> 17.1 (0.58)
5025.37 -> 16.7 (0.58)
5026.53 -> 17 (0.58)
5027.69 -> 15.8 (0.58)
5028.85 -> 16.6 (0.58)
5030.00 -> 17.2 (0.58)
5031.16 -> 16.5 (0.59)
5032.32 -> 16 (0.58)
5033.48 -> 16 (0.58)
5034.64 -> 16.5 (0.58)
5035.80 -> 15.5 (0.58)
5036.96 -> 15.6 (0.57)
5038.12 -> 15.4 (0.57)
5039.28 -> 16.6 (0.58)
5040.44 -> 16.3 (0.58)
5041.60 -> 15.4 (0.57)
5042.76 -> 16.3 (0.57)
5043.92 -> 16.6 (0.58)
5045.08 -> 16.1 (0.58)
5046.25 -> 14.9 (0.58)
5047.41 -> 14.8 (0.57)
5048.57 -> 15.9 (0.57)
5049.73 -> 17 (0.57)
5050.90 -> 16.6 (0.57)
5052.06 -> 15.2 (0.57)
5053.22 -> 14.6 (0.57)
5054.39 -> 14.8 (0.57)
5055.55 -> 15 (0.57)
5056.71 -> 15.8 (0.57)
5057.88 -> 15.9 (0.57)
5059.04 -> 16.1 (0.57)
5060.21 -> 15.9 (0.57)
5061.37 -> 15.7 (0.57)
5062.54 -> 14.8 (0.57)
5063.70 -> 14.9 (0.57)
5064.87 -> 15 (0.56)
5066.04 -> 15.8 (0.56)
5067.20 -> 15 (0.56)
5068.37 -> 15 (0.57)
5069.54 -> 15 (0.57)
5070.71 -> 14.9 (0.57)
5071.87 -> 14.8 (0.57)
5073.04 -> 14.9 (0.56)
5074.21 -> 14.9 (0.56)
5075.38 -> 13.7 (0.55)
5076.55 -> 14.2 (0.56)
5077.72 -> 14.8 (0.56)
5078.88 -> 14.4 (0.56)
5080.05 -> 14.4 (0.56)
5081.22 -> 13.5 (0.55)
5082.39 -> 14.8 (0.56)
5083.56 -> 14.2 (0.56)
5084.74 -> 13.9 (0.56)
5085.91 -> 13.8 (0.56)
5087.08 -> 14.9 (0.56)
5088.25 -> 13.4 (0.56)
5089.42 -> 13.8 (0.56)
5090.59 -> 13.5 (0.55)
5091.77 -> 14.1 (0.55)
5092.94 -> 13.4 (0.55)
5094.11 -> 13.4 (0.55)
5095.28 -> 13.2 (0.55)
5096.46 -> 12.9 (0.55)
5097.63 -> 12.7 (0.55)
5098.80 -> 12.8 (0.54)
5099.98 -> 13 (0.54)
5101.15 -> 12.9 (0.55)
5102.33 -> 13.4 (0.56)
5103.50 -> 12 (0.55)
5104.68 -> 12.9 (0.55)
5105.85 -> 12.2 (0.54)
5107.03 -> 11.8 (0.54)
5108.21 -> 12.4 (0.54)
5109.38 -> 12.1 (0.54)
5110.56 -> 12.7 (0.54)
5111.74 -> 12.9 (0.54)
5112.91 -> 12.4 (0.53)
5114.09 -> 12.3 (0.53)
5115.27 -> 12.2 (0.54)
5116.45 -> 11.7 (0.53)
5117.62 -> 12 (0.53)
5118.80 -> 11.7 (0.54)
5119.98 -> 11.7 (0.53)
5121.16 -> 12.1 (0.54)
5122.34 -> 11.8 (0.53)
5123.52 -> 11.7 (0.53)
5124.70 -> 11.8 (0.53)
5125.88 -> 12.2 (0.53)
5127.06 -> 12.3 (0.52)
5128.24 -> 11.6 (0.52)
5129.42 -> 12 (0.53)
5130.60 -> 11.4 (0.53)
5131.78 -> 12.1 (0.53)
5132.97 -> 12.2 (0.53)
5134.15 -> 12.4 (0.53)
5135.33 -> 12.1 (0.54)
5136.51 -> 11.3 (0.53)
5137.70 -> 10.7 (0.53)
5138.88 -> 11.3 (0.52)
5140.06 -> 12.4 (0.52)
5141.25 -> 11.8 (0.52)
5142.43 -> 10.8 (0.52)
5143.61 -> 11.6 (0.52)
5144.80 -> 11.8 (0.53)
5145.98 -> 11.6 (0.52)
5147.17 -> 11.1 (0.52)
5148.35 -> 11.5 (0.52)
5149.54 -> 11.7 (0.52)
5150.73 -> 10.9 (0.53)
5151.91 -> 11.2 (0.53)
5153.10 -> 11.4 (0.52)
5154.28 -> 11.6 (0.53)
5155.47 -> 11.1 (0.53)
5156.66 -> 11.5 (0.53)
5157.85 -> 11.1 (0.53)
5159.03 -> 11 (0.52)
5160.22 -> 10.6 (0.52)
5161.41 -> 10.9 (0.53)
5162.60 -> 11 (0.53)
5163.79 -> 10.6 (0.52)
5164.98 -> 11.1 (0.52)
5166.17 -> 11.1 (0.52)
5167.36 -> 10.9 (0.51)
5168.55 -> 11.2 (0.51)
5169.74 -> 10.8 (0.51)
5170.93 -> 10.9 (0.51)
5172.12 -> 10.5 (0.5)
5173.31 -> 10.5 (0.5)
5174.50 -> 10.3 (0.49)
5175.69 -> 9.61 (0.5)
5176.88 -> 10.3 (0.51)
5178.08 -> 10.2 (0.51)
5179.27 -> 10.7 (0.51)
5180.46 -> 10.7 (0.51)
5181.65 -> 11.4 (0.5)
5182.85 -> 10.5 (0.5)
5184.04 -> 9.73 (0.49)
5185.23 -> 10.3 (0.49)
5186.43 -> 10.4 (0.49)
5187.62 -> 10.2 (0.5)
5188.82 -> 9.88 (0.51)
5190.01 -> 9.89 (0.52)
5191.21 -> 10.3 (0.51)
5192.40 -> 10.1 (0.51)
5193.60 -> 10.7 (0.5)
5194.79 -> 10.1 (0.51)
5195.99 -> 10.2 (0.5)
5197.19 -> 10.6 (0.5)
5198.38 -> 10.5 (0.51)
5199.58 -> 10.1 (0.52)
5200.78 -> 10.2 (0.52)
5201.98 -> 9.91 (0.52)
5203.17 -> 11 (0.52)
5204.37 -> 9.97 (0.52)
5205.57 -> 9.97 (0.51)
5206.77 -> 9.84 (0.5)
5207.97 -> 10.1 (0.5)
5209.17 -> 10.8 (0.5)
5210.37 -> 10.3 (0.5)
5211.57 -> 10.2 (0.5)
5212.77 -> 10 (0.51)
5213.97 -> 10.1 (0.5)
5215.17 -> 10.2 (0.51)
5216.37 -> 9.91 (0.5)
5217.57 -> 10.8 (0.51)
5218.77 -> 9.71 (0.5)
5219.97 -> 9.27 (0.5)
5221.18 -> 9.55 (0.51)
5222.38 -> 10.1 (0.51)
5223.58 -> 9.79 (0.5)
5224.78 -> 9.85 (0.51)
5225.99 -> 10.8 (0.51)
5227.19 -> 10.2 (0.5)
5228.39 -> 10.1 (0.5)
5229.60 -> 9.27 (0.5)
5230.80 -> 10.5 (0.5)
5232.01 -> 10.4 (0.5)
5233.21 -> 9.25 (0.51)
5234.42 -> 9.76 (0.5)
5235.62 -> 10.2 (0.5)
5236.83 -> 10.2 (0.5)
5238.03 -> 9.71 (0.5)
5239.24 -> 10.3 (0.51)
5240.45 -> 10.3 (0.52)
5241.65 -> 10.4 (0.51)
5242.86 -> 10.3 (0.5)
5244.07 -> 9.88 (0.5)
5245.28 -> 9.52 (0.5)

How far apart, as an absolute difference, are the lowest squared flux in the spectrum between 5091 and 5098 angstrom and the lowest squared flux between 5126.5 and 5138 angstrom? 47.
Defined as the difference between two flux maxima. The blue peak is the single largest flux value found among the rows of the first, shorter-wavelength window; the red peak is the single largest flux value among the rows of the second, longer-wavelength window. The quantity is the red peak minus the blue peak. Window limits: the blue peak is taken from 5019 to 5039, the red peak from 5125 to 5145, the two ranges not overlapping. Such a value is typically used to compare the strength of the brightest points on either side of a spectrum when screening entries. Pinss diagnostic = -4.8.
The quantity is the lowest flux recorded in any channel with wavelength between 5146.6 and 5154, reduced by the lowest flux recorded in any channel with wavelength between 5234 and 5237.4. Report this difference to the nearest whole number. 1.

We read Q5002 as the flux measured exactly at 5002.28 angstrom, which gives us 15.5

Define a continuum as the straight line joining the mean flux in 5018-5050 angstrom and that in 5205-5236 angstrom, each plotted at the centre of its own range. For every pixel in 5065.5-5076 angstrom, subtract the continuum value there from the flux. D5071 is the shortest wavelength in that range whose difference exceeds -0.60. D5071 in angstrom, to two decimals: 5066.04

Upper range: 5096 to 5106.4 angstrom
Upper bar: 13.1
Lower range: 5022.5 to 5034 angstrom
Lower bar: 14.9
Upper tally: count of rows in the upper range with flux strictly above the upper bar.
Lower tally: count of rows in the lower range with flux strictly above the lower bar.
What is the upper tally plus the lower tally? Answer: 11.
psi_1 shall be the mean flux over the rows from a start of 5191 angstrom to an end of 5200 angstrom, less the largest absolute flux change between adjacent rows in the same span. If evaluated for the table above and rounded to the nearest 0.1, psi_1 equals 9.7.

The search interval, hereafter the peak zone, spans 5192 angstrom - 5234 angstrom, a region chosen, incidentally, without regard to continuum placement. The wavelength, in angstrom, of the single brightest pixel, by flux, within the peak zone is 5203.17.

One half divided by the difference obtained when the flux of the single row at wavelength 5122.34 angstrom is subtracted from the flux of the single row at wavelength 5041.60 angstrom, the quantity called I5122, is 0.14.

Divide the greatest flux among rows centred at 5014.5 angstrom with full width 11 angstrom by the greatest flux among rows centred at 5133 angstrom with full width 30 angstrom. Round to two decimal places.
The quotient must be 1.35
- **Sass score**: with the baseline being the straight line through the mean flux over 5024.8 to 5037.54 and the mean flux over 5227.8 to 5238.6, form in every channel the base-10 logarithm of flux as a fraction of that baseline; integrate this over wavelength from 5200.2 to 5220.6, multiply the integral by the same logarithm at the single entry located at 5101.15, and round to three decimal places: 0.017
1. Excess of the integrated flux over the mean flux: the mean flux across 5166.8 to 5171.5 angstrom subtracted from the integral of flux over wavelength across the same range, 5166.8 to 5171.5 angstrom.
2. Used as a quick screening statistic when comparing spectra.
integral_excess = 41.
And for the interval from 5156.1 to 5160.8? 41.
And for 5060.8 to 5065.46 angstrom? 55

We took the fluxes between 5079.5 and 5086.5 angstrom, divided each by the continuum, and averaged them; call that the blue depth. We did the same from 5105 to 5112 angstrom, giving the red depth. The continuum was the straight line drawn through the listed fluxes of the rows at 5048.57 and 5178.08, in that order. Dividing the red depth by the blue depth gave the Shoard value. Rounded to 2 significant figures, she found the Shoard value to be 0.95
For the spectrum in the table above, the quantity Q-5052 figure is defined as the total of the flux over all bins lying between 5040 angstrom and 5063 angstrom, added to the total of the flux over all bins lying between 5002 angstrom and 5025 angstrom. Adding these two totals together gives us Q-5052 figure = 636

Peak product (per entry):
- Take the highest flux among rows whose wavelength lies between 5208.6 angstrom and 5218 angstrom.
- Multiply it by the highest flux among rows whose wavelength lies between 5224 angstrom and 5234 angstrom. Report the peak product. 117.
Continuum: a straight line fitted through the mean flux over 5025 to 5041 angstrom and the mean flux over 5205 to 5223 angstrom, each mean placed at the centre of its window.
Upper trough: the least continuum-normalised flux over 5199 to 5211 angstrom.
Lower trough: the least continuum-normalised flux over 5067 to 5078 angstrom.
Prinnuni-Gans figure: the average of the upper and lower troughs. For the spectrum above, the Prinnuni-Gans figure 0.936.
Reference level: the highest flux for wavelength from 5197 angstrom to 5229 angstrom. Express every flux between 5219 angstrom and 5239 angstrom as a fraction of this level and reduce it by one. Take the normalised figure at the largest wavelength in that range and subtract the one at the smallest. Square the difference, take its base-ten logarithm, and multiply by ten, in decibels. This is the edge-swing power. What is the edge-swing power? -28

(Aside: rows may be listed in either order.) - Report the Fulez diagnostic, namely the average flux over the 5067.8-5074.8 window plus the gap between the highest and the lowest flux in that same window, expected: 15.1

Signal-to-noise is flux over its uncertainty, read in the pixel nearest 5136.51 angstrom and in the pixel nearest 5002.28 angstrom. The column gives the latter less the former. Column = 5.4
